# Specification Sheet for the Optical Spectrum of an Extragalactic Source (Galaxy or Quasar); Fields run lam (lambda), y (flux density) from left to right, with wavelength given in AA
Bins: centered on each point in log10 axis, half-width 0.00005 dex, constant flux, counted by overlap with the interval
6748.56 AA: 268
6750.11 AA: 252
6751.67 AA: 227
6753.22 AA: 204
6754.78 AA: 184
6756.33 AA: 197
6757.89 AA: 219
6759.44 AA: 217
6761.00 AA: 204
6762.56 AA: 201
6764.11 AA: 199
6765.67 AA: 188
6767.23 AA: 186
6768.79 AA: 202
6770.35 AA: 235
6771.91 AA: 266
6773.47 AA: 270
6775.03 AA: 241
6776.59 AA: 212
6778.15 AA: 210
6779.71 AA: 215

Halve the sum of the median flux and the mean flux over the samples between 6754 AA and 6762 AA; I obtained 204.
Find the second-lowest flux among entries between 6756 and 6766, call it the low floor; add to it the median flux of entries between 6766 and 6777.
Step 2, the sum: 432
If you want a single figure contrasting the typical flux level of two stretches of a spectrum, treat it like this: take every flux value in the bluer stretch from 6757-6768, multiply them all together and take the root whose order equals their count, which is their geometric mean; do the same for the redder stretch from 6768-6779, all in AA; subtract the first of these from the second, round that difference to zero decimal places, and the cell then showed 31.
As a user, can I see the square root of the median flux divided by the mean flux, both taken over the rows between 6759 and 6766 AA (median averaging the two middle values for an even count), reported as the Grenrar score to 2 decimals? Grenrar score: 1.00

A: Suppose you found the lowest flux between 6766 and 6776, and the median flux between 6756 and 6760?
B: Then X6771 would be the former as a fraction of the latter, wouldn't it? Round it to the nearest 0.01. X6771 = 0.86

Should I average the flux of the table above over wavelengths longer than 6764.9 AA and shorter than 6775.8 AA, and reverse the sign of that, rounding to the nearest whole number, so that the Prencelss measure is -227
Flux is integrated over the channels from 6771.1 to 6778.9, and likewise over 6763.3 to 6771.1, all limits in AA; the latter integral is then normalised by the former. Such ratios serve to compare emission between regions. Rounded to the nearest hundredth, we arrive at 0.84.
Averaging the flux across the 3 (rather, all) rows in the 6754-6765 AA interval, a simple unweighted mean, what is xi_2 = 203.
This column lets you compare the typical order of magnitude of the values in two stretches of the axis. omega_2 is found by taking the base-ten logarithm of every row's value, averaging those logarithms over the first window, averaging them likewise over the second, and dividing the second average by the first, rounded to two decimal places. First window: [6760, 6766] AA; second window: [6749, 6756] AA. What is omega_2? 1.02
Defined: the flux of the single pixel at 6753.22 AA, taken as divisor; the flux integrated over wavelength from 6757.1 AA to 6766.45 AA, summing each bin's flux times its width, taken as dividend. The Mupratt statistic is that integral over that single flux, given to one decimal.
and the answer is 9.4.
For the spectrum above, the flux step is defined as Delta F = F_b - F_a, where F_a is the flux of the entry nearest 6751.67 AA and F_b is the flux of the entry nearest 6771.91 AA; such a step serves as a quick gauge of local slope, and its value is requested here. 39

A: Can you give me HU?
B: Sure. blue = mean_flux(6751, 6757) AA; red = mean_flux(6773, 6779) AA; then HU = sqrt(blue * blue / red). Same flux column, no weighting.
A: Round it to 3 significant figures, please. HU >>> 13.3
